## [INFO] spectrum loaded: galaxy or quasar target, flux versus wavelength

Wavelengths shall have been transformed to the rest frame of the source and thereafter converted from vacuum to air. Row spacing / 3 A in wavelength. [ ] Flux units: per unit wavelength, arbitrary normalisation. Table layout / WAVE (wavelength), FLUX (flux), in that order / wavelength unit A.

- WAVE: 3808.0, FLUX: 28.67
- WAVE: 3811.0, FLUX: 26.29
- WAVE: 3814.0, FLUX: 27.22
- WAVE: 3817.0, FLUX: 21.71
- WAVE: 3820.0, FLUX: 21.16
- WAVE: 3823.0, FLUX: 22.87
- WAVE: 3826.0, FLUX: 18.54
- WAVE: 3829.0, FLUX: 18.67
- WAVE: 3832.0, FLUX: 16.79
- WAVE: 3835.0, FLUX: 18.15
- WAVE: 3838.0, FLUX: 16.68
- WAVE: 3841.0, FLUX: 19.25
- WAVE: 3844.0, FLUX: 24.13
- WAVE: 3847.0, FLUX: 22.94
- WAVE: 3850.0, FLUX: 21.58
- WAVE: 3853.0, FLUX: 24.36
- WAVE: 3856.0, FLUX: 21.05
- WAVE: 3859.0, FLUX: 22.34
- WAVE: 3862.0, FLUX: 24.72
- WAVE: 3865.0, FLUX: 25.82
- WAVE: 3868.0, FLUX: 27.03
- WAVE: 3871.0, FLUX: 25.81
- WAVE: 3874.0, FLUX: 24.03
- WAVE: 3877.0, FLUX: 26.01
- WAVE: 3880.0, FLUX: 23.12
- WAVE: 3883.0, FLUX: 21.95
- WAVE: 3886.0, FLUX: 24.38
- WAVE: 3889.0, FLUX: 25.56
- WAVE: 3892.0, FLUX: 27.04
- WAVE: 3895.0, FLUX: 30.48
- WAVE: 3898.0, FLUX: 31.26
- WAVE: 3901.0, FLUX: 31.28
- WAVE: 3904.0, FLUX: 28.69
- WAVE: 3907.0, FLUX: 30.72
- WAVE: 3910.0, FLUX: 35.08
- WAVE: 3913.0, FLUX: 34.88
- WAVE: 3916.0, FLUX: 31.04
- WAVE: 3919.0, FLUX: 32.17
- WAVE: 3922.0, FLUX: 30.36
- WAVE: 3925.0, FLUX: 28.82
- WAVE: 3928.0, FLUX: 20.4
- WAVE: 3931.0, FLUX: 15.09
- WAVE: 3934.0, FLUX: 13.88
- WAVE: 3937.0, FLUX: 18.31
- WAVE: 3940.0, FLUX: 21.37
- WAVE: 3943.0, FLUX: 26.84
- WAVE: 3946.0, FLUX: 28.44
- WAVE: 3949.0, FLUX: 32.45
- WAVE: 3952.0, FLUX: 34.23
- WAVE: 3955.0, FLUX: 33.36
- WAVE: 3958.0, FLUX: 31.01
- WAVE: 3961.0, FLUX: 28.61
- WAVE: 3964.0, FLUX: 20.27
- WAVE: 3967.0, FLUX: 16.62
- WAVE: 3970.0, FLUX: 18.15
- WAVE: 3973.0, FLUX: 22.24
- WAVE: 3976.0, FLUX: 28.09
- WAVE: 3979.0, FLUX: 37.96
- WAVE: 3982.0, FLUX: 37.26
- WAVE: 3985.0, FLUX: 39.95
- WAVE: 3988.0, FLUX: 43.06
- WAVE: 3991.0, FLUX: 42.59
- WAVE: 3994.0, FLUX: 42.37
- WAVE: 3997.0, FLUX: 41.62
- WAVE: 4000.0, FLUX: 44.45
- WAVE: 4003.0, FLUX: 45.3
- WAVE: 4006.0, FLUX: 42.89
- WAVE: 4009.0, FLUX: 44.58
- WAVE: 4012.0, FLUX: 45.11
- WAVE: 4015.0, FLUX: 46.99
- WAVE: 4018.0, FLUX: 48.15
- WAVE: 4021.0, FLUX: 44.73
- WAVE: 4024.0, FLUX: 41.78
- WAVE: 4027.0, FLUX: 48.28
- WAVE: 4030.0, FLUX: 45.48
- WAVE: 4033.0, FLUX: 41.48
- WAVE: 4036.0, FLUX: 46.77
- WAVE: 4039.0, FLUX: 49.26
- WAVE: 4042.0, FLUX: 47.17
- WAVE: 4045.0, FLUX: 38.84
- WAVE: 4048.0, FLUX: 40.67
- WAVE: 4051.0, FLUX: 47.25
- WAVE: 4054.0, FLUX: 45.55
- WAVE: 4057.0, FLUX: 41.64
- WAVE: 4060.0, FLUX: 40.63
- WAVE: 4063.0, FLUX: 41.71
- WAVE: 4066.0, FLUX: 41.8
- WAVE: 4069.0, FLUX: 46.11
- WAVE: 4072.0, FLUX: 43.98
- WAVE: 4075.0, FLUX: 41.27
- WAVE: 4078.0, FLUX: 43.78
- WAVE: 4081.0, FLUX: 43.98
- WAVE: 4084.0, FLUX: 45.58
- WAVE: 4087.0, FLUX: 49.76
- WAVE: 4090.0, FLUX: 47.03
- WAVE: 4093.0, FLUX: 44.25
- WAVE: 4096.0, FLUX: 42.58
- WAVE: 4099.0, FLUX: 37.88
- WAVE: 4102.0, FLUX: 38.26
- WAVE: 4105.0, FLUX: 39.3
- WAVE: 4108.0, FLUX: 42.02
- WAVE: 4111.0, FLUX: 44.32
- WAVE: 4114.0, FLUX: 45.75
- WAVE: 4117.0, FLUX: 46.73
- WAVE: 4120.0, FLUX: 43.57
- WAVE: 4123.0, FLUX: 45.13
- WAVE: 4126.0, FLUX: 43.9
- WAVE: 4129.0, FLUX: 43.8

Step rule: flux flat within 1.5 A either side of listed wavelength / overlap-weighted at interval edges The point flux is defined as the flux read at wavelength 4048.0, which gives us 40.67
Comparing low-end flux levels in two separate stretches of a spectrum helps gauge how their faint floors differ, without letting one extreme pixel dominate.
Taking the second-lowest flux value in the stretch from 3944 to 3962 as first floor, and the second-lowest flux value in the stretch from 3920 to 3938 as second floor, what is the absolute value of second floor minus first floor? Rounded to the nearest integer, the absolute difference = 14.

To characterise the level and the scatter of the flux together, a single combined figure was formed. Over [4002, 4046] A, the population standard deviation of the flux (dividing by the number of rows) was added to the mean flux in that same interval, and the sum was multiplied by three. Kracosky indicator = 144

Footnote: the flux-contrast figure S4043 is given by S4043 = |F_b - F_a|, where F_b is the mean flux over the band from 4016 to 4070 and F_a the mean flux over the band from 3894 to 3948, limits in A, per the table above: 17.1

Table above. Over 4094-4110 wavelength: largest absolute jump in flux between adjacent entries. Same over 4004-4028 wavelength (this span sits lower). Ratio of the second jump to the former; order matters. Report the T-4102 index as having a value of 1.4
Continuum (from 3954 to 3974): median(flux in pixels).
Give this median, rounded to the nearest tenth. 22.2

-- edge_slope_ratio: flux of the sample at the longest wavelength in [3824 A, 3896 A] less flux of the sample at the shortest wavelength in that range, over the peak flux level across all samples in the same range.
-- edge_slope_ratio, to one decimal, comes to 0.4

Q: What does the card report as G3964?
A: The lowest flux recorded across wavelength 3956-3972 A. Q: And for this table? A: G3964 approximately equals 16.62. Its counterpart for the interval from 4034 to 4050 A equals 38.84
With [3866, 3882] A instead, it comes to 23.12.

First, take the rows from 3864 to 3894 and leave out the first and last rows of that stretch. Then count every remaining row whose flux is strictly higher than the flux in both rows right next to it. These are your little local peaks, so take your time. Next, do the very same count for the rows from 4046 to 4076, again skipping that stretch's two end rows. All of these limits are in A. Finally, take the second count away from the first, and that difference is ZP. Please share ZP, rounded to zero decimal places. 0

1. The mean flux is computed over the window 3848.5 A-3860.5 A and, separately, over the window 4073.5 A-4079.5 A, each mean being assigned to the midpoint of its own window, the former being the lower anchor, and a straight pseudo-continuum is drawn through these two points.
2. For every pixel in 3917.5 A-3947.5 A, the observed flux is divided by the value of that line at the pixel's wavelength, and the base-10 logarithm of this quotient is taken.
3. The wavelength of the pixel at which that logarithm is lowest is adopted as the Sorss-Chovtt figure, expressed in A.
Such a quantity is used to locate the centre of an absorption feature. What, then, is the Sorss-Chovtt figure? 3934.0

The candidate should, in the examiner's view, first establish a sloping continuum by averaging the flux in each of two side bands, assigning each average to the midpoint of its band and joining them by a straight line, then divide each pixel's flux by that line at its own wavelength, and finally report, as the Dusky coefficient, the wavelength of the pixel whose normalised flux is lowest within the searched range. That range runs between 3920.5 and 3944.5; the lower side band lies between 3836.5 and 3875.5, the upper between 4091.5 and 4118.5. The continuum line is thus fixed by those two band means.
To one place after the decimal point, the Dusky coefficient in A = 3934.0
